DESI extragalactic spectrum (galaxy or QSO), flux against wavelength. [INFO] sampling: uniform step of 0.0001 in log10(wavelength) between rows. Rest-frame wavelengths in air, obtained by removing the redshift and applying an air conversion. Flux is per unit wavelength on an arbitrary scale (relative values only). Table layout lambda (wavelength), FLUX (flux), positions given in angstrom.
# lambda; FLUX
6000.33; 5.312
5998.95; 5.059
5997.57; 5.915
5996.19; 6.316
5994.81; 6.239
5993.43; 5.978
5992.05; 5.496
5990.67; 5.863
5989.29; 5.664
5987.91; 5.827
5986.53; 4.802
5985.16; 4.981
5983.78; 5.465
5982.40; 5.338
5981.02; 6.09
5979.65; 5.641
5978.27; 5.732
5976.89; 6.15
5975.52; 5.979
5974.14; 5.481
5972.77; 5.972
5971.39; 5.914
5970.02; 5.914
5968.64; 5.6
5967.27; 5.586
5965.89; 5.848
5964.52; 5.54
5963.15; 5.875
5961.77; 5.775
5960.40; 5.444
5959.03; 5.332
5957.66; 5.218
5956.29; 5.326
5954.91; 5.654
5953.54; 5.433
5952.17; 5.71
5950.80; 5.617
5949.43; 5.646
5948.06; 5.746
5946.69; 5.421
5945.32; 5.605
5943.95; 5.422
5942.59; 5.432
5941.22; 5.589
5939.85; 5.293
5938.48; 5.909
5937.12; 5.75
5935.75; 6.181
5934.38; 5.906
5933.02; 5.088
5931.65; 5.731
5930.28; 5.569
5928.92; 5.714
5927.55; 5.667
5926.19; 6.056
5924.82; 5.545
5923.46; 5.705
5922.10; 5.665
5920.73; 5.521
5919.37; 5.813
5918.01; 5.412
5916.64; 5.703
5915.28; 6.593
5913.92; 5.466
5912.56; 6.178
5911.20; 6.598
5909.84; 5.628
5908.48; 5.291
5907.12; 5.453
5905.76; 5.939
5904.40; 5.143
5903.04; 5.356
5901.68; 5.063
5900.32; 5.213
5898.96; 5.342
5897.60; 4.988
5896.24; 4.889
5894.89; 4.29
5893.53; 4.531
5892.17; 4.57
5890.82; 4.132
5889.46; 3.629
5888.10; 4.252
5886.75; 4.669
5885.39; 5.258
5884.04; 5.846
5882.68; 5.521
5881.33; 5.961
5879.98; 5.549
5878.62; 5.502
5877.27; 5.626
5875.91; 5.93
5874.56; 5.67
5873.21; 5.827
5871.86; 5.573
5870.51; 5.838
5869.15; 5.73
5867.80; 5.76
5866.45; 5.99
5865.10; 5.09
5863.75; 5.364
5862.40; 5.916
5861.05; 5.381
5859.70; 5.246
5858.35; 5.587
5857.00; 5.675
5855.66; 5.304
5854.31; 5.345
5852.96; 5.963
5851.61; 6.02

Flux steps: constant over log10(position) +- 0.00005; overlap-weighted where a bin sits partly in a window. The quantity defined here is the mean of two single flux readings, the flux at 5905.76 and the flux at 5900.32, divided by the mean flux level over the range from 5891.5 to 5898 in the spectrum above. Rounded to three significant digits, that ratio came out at 1.20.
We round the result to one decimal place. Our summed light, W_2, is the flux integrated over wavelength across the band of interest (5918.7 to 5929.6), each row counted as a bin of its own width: 62.3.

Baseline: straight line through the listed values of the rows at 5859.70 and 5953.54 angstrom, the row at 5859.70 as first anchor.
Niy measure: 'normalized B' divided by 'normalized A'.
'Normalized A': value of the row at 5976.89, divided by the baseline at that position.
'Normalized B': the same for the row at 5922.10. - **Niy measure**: 0.94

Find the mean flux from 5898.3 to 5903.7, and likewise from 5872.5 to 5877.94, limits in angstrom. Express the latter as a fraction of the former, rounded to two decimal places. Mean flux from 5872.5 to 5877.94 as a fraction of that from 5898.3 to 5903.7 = 1.10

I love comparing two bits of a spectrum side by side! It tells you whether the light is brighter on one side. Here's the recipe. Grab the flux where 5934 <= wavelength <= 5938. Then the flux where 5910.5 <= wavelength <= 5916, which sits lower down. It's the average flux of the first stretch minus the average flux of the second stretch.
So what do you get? -0.26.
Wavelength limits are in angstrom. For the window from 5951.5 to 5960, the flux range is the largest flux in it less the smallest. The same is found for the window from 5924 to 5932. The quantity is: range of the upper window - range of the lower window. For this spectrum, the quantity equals 0.0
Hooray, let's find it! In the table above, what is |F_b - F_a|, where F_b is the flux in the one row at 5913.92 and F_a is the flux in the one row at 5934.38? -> 0.44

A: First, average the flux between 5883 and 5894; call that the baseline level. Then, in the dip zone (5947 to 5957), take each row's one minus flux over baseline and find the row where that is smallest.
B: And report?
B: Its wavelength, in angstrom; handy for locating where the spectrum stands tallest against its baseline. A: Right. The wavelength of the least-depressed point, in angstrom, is 5948.06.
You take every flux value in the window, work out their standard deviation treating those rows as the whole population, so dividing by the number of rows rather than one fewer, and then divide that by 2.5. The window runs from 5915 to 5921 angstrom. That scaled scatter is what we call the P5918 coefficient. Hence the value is 0.17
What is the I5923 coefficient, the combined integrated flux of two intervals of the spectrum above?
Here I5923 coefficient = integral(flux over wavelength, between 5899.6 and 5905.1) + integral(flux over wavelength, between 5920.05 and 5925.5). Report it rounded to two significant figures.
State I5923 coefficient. 59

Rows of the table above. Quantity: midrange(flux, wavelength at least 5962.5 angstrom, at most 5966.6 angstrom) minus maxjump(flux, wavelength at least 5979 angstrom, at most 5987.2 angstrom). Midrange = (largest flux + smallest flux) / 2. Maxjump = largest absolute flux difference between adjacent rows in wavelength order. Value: 5.0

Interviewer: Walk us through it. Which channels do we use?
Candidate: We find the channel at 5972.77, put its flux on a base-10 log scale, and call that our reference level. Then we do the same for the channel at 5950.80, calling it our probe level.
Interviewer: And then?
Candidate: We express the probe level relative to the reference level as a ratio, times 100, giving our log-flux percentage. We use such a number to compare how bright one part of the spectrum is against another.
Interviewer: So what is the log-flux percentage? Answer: 97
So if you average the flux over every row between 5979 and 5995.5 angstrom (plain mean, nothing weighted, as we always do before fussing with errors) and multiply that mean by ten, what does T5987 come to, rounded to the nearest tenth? 56.2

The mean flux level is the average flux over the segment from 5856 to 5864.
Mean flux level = 5.53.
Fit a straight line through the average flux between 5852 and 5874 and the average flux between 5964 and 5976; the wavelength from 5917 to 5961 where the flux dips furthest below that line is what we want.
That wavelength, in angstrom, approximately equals 5933.02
